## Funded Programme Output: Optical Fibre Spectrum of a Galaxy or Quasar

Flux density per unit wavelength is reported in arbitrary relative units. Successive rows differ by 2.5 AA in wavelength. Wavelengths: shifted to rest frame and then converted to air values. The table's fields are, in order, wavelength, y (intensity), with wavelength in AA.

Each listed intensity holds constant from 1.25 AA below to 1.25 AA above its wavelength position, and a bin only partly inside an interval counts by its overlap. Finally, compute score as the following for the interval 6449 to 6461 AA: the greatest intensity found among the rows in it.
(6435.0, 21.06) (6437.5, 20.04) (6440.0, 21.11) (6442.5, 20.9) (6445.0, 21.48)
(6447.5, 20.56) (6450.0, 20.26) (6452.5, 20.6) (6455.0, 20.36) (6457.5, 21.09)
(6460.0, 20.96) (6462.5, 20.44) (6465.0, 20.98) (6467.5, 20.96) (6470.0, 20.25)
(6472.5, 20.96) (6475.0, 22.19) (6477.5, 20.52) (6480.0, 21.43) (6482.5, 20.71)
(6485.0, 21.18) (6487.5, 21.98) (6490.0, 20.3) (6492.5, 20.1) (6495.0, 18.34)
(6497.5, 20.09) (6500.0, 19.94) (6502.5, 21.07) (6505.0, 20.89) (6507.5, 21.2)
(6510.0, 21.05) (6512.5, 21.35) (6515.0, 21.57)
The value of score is 21.09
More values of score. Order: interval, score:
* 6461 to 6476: 22.19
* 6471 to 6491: 22.19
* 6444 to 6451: 21.48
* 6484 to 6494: 21.98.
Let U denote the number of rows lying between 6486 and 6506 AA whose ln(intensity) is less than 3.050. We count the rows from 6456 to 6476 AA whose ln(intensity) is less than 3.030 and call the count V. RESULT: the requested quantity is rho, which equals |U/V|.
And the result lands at 3.5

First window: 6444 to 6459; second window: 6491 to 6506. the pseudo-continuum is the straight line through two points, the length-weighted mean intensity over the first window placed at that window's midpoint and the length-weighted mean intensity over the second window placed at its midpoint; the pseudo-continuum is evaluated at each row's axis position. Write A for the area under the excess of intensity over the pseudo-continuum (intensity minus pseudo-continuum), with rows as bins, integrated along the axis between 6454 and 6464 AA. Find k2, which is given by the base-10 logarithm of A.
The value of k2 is 0.1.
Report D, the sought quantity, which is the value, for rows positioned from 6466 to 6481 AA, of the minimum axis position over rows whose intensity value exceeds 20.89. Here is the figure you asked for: 6467.5 AA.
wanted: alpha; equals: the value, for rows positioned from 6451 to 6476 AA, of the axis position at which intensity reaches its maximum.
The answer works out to 6475.0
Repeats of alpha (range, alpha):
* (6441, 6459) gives 6445.0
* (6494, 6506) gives 6502.5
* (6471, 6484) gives 6475.0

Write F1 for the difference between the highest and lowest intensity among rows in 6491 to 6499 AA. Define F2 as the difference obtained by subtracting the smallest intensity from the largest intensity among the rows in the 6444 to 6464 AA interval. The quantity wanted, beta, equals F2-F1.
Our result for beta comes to -0.5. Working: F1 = 1.8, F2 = 1.2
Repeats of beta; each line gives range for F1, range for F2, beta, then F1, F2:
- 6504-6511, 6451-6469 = 0.4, 0.3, 0.7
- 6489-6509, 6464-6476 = -0.9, 2.9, 1.9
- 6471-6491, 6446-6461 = -1.1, 1.9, 0.8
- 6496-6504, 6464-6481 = 0.8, 1.1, 1.9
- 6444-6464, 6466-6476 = 0.7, 1.2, 1.9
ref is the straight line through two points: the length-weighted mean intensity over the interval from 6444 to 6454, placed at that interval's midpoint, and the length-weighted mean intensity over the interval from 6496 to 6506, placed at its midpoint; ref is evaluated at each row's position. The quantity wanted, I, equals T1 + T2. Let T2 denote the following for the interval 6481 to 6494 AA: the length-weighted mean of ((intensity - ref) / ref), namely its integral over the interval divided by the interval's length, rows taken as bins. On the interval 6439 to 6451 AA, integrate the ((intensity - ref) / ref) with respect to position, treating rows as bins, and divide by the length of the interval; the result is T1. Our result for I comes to 0.02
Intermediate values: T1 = 0.007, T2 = 0.015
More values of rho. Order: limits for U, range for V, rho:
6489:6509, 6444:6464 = 1.4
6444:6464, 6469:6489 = 3.5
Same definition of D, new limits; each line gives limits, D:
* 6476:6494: 6480.0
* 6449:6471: 6457.5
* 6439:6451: 6440.0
